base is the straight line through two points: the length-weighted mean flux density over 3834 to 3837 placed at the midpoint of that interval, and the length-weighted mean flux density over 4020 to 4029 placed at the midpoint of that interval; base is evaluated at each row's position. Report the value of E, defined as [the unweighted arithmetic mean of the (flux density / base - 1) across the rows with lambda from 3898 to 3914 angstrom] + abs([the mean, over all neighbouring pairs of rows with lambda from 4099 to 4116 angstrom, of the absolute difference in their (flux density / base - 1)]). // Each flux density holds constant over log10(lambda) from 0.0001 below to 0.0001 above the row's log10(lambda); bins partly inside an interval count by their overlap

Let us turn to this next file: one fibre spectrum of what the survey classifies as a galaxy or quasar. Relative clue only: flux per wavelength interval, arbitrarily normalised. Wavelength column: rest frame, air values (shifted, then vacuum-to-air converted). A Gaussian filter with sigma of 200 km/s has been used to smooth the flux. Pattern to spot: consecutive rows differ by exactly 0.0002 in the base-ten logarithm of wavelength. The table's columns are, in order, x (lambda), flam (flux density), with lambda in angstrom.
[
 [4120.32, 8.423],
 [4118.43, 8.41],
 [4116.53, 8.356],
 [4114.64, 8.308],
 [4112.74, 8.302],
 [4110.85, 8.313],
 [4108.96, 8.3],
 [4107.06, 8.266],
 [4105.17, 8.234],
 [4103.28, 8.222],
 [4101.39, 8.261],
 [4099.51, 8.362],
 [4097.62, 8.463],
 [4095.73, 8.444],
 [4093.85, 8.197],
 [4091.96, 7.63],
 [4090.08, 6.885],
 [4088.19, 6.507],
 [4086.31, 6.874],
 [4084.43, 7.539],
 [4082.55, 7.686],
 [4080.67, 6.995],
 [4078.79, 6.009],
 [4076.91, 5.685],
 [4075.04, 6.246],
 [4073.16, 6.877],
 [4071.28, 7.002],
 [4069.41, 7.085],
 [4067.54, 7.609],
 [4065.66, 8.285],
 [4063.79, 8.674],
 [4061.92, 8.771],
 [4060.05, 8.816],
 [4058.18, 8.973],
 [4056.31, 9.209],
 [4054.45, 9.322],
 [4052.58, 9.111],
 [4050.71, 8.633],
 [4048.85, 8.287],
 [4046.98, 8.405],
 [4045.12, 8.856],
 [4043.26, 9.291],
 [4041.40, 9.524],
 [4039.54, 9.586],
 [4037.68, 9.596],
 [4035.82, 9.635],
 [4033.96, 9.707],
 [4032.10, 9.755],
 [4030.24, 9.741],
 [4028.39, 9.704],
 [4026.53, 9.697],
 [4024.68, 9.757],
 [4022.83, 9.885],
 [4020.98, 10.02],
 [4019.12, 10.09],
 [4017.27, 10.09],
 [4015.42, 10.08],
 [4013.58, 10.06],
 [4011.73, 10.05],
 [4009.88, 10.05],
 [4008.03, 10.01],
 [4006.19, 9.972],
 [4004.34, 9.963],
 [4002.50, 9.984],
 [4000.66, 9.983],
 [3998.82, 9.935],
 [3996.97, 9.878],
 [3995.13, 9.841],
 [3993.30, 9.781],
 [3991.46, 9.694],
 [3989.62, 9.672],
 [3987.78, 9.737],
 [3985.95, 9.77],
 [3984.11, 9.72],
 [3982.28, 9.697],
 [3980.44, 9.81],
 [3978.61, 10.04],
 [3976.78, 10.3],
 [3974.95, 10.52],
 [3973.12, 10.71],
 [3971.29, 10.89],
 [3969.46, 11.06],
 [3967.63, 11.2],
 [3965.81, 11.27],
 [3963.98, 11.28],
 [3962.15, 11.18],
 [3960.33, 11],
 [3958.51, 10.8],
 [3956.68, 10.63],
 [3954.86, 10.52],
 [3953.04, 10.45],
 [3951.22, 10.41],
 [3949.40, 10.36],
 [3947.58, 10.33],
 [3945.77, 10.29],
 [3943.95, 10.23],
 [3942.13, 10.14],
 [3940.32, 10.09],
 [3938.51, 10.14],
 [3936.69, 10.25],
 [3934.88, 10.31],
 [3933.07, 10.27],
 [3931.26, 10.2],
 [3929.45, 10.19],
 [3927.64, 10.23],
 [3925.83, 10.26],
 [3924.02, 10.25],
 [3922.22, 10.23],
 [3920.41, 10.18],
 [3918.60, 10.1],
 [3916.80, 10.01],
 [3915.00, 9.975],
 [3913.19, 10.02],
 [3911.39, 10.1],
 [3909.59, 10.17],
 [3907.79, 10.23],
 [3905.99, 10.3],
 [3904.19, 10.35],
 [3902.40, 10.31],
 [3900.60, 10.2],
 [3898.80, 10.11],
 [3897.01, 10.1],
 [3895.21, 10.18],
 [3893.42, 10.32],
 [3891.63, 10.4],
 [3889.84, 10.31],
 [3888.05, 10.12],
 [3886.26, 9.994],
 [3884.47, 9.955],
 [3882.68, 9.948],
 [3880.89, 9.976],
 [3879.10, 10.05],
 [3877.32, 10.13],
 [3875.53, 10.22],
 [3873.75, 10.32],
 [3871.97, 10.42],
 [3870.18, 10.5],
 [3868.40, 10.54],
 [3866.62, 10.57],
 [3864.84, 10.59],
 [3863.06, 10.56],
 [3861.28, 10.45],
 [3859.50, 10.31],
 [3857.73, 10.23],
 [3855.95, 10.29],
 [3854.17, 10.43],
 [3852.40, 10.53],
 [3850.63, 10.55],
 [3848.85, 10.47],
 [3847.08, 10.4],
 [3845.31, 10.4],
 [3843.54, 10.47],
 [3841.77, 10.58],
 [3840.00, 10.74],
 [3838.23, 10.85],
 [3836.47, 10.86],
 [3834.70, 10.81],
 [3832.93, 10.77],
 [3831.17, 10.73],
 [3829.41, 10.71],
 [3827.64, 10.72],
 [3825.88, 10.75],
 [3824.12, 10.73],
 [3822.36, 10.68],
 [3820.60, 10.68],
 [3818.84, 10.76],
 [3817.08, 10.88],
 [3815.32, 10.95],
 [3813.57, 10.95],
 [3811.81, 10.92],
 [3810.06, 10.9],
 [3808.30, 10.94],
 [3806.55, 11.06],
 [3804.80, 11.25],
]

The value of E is -0.020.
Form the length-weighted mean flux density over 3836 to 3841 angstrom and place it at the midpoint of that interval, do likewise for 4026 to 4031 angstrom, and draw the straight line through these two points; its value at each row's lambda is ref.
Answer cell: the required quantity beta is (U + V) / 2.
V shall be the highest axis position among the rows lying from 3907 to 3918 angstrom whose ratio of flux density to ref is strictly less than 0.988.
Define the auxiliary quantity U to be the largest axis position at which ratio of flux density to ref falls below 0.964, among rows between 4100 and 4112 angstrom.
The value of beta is 4013.8 angstrom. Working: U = 4110.85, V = 3916.80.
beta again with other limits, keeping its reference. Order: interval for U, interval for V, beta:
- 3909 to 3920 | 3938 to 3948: 3927.7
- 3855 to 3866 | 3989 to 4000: 3925.5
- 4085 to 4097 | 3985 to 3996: 4044.5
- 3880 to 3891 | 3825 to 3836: 3858.7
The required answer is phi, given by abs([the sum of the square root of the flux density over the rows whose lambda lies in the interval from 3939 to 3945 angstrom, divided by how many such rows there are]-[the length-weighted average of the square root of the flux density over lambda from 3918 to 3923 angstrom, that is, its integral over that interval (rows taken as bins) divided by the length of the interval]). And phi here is 0.00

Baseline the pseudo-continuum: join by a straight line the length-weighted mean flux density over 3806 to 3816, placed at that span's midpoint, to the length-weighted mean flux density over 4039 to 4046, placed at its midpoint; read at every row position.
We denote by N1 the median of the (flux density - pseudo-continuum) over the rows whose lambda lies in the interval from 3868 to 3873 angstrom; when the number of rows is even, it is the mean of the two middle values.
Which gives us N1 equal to 0.0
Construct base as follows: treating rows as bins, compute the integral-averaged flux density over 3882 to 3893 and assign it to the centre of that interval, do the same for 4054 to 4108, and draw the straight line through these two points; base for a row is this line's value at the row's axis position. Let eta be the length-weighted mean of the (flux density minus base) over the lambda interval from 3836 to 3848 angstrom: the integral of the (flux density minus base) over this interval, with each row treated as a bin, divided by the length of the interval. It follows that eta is -0.09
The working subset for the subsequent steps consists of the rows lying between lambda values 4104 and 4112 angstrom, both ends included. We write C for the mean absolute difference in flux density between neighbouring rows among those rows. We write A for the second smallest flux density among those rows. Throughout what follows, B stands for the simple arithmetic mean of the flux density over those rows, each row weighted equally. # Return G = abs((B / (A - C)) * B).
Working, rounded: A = 8.266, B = 8.3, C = 0.03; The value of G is 8.3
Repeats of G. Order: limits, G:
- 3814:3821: 11.0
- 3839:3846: 10.7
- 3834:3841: 10.9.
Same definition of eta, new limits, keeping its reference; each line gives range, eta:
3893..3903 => 0.19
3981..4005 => 0.98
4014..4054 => 1.17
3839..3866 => -0.10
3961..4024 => 1.34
